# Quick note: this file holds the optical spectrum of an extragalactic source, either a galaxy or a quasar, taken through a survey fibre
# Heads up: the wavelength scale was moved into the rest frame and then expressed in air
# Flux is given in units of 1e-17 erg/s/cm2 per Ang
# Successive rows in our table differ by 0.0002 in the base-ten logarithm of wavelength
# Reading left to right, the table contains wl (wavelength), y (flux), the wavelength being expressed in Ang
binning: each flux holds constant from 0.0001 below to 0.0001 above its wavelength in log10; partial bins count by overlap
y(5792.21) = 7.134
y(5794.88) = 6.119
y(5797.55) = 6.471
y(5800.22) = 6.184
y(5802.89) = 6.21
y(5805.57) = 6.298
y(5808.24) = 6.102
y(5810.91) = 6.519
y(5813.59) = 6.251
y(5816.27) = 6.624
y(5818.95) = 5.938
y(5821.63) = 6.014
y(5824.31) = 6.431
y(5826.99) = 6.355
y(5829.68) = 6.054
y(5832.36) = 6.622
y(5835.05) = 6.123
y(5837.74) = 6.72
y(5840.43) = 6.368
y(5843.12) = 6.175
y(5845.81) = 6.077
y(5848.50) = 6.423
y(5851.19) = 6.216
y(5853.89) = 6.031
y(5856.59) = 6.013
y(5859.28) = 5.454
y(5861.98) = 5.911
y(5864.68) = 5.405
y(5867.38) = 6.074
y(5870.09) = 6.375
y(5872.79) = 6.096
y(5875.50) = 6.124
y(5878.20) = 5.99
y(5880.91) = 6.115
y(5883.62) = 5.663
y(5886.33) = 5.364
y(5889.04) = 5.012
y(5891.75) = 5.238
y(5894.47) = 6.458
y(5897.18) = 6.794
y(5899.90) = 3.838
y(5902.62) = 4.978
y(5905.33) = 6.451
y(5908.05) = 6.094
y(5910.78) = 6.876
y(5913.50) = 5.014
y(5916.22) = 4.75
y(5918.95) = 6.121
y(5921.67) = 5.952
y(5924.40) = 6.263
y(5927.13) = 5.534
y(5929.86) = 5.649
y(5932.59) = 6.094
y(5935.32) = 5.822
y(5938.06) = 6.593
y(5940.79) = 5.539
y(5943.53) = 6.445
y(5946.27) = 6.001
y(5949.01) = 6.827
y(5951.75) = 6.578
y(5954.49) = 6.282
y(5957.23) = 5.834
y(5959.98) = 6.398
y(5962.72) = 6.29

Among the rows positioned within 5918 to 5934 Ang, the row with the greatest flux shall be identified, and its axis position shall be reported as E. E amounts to 5924.40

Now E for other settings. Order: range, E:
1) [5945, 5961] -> 5949.01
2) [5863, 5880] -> 5870.09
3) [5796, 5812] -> 5810.91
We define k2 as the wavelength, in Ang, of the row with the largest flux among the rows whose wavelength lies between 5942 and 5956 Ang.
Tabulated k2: 5949.01 Ang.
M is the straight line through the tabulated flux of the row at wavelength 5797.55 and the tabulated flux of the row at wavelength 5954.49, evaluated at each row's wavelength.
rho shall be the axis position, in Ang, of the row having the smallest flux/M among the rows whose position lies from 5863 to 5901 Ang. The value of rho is 5899.90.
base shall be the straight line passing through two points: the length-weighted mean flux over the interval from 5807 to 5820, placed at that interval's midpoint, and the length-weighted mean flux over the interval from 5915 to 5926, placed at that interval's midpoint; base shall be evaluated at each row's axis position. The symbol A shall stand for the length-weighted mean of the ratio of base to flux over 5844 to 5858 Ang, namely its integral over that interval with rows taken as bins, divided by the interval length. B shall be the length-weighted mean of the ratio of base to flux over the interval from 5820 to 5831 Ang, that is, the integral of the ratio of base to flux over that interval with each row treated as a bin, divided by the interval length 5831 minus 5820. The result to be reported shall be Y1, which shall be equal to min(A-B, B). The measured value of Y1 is -0.01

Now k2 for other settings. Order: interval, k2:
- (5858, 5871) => 5870.09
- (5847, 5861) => 5848.50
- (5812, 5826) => 5816.27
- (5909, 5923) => 5910.78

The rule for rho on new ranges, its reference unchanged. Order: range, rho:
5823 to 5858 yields 5856.59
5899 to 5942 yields 5899.90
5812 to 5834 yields 5818.95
